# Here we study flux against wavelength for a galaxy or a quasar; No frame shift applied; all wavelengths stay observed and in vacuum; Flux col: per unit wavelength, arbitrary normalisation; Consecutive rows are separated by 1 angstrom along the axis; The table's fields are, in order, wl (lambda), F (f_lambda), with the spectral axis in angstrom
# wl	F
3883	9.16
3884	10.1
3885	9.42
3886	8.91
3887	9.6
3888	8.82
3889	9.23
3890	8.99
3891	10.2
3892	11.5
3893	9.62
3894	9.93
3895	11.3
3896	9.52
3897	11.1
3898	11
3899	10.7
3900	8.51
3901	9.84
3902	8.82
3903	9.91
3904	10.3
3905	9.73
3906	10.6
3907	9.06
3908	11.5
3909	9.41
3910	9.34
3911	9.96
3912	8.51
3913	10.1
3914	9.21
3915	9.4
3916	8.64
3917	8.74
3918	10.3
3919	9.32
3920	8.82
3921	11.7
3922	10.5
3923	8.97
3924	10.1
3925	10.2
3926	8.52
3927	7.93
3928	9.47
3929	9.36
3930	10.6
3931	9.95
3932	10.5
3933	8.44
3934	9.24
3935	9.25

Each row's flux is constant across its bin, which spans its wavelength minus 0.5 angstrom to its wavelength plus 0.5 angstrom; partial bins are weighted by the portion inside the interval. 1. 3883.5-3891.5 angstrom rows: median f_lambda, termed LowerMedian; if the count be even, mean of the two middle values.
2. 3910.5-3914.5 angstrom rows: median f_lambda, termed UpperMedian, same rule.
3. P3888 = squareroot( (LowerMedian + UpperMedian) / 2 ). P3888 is 3.07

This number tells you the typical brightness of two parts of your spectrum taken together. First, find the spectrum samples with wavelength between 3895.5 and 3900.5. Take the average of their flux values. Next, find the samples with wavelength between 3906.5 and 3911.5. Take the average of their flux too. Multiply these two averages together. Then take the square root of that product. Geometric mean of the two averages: 10.0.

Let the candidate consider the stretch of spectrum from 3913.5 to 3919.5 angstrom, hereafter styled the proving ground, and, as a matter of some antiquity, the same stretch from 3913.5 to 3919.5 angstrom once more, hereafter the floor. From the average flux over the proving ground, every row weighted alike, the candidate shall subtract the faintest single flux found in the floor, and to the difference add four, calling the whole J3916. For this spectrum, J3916 4.63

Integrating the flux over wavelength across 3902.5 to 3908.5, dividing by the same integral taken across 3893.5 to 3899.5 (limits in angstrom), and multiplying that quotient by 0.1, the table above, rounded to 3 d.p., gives 0.096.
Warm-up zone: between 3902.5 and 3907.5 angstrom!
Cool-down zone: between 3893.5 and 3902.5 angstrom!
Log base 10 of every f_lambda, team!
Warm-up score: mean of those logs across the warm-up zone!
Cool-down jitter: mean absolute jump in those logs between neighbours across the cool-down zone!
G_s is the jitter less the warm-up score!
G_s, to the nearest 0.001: -0.943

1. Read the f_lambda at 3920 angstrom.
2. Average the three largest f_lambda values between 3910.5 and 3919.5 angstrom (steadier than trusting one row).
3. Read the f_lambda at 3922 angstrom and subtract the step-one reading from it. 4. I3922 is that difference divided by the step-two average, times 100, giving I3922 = 17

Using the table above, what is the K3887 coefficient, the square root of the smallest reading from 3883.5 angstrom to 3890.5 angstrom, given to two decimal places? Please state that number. 2.97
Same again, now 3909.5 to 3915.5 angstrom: 2.92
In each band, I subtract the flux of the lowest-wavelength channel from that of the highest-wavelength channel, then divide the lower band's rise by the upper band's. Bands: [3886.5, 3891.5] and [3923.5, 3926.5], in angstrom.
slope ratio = -0.38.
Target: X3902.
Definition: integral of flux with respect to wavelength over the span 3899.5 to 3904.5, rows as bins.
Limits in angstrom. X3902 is 47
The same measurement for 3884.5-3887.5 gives 28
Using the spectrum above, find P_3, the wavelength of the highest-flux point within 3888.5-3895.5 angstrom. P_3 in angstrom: 3892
